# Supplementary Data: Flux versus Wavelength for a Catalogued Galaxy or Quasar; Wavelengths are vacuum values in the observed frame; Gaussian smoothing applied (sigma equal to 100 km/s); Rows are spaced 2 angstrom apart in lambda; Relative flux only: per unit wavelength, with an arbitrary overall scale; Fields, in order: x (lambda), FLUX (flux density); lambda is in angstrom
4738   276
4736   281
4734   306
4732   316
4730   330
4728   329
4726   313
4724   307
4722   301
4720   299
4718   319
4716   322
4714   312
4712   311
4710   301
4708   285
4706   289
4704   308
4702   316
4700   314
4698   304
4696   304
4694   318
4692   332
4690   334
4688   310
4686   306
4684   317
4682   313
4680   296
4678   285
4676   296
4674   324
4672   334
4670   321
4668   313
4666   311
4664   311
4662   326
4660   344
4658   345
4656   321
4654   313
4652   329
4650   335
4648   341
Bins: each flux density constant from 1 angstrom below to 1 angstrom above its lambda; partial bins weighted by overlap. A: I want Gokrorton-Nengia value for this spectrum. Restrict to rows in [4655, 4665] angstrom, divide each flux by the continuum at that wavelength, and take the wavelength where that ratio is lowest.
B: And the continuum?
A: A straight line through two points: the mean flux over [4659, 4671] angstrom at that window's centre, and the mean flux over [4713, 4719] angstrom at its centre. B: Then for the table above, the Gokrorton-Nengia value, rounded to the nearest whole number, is 4664 angstrom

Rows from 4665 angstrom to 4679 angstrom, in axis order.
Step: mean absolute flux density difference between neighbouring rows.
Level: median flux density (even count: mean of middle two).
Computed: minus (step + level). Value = -325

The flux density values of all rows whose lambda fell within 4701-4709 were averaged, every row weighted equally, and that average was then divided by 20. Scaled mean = 15.0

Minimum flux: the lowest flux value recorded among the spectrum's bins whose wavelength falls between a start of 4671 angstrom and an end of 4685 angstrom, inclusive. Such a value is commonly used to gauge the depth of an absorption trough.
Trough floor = 285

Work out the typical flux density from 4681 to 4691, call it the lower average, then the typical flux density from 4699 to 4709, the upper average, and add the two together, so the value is 618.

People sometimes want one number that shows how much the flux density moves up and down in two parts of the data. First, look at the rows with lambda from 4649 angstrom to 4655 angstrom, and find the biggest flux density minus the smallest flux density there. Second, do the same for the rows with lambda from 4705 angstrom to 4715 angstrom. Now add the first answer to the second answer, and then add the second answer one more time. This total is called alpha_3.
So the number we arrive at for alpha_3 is 76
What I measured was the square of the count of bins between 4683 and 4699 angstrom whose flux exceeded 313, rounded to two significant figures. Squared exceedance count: 16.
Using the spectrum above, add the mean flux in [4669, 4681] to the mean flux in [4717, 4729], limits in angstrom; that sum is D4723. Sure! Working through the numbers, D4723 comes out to 621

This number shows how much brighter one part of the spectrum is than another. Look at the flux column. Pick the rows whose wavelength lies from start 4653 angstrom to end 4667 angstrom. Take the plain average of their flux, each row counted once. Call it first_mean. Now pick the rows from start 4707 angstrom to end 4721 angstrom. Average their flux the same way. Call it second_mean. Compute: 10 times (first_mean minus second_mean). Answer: 174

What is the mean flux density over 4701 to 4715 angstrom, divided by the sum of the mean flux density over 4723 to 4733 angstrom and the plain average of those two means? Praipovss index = 0.481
